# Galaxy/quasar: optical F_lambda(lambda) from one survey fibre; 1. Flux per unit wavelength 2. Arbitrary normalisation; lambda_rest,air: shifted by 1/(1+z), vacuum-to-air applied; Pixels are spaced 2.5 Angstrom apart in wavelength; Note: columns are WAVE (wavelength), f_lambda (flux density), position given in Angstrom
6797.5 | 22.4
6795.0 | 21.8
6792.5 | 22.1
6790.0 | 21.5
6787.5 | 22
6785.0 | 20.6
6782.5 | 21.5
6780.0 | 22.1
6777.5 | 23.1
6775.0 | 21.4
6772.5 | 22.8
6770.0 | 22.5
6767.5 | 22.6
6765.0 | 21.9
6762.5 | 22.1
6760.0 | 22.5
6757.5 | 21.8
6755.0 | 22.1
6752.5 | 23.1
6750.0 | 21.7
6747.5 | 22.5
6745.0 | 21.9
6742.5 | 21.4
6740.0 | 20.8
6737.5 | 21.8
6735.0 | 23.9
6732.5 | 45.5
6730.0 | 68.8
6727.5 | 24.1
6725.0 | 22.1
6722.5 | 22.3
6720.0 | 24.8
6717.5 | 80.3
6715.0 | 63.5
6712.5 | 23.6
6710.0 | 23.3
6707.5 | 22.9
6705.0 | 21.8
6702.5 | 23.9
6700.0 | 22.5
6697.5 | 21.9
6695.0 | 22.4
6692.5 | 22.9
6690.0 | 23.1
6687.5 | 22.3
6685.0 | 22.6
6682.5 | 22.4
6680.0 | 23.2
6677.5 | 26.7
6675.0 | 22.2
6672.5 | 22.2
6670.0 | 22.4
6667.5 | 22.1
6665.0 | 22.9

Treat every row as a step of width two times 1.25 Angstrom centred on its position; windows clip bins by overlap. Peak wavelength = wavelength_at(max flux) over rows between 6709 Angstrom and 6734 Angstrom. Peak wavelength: 6717.5 Angstrom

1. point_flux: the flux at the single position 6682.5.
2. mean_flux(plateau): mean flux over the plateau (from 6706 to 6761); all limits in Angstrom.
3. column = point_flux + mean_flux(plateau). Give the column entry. 52.6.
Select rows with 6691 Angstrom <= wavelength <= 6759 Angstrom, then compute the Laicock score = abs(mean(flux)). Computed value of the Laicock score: 28.8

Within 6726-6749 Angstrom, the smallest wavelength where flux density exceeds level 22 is 6727.5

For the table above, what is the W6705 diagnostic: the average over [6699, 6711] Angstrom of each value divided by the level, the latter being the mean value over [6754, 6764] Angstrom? 1.03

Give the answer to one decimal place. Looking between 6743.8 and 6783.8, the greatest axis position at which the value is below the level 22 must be 6782.5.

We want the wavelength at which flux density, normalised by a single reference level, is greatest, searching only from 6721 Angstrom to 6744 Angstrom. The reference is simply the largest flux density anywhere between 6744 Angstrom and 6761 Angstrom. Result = 6730.0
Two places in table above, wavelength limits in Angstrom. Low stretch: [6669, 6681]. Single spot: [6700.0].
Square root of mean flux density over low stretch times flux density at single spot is 22.9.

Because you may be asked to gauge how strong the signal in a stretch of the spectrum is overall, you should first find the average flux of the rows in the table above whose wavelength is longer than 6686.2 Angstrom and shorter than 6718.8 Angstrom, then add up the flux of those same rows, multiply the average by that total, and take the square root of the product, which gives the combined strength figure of 109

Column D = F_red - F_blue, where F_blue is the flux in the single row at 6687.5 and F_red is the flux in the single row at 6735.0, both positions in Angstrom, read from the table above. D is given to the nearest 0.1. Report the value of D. 1.6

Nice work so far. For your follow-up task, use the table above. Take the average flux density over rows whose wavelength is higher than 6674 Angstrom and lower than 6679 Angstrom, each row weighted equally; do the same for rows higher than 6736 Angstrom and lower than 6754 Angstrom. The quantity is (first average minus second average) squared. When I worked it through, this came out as 7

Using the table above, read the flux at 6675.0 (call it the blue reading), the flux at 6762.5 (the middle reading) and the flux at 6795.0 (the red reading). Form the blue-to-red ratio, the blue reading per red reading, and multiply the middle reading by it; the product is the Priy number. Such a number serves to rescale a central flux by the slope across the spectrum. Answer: 23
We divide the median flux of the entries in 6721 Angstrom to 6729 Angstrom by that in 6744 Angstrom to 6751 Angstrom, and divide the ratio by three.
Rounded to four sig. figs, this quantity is 0.3394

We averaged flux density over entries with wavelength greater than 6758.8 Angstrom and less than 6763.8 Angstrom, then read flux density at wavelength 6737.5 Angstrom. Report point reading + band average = 44.1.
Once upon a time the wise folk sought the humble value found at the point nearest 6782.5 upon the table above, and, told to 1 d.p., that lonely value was 21.5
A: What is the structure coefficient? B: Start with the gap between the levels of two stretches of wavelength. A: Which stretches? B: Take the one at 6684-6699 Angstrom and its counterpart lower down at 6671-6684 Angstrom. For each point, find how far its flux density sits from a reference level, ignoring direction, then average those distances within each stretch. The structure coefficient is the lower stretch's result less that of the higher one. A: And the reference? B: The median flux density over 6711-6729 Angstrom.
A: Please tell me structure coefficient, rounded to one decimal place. 0.2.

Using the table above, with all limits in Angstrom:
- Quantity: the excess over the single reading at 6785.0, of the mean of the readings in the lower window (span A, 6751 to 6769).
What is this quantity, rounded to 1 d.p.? 1.7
